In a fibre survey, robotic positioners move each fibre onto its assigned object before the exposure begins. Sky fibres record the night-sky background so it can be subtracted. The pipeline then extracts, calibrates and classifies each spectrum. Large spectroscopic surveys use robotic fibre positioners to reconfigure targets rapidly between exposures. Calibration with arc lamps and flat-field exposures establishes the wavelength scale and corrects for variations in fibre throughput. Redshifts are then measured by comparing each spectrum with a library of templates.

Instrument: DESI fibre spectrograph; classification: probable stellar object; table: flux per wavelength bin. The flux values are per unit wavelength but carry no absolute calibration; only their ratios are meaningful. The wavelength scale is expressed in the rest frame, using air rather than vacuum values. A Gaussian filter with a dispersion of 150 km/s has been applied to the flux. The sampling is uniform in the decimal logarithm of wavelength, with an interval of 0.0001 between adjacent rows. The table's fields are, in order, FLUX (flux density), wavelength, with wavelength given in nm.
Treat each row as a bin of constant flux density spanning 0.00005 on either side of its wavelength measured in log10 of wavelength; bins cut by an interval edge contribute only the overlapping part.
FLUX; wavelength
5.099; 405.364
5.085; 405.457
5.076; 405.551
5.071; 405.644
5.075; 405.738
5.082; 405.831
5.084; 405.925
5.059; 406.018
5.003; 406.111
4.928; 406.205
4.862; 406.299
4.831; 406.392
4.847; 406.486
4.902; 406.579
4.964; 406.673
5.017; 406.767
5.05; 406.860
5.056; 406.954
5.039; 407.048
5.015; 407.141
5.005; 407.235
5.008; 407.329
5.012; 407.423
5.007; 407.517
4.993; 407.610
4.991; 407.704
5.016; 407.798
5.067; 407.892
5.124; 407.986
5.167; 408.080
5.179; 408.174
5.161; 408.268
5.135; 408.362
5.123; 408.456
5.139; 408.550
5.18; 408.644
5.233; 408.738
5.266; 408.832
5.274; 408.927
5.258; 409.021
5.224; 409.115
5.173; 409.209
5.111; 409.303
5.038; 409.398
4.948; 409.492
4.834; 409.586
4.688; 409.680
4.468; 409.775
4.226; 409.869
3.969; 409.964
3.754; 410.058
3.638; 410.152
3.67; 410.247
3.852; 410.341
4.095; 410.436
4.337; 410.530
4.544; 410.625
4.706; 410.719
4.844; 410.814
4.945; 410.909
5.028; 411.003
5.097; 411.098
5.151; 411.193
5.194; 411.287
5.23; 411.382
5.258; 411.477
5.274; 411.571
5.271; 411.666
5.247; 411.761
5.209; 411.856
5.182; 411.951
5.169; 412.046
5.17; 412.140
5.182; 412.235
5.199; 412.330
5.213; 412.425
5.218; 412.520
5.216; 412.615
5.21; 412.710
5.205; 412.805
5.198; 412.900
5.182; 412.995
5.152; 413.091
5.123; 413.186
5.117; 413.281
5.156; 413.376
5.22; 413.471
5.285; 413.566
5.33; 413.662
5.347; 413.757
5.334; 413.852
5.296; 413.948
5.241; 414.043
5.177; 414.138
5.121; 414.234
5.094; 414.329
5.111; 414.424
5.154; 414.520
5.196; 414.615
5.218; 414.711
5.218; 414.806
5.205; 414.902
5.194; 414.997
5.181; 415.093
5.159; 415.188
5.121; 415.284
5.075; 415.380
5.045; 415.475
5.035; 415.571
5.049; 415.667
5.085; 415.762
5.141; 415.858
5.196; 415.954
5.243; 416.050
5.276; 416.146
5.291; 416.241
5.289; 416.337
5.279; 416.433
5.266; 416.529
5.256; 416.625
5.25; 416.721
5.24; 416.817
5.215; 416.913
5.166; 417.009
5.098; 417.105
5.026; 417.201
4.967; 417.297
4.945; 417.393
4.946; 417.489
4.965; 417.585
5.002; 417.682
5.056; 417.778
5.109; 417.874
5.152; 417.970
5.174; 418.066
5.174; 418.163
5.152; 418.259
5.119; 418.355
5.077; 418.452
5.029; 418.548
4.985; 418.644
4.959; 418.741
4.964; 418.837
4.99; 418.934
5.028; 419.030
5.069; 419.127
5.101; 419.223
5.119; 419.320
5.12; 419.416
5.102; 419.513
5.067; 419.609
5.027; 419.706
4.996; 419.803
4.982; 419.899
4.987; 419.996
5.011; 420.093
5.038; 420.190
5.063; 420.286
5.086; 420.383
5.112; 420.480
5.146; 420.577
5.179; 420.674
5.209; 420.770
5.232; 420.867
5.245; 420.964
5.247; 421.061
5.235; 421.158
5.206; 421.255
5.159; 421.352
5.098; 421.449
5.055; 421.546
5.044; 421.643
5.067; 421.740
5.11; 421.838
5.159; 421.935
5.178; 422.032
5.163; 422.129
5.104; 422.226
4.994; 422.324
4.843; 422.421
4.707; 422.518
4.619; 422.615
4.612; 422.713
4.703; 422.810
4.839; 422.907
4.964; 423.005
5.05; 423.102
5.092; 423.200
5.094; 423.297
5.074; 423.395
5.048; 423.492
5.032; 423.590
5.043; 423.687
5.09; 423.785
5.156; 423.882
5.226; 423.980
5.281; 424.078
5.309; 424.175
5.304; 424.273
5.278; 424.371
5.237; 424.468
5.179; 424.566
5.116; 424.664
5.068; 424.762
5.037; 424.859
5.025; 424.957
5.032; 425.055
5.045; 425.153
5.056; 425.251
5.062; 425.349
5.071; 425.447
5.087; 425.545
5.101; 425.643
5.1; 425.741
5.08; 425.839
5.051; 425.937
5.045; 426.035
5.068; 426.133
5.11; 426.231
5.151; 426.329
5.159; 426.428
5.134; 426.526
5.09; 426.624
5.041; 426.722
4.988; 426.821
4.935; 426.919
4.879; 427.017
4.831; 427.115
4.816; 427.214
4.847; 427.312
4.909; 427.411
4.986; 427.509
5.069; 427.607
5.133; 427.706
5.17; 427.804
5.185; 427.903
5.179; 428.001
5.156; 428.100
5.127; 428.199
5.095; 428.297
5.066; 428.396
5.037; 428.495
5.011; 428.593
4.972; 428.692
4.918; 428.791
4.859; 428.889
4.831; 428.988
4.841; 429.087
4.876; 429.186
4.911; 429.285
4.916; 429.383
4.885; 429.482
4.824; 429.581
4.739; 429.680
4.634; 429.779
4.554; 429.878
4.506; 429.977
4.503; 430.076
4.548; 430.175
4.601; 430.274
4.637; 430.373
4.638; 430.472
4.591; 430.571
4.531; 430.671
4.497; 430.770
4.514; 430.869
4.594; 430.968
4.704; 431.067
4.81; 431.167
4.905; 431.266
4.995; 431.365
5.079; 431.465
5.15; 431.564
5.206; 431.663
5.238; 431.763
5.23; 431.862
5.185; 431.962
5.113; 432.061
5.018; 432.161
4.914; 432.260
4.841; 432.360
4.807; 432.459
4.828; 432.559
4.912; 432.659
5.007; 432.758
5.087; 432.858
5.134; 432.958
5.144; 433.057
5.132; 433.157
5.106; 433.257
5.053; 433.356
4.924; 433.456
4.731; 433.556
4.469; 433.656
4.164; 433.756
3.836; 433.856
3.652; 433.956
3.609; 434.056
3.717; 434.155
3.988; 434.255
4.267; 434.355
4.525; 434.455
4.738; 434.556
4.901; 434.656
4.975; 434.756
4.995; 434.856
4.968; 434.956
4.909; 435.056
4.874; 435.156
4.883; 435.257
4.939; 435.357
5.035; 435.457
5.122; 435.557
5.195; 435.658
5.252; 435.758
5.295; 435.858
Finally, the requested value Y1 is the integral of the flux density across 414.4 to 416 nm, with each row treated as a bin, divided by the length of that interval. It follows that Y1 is 5.14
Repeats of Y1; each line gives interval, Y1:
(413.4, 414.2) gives 5.27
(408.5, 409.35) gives 5.21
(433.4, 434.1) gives 4.20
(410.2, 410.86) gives 4.29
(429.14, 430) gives 4.77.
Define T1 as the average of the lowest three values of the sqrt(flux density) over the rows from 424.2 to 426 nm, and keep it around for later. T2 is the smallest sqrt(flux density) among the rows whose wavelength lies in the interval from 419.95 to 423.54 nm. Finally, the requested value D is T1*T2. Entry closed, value 4.82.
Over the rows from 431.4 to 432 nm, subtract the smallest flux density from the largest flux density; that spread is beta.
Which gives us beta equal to 0.16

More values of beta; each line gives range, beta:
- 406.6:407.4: 0.09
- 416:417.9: 0.35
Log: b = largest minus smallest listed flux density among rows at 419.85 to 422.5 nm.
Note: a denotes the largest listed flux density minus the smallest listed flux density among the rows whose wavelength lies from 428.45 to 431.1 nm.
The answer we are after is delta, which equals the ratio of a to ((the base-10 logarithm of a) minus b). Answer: -0.80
